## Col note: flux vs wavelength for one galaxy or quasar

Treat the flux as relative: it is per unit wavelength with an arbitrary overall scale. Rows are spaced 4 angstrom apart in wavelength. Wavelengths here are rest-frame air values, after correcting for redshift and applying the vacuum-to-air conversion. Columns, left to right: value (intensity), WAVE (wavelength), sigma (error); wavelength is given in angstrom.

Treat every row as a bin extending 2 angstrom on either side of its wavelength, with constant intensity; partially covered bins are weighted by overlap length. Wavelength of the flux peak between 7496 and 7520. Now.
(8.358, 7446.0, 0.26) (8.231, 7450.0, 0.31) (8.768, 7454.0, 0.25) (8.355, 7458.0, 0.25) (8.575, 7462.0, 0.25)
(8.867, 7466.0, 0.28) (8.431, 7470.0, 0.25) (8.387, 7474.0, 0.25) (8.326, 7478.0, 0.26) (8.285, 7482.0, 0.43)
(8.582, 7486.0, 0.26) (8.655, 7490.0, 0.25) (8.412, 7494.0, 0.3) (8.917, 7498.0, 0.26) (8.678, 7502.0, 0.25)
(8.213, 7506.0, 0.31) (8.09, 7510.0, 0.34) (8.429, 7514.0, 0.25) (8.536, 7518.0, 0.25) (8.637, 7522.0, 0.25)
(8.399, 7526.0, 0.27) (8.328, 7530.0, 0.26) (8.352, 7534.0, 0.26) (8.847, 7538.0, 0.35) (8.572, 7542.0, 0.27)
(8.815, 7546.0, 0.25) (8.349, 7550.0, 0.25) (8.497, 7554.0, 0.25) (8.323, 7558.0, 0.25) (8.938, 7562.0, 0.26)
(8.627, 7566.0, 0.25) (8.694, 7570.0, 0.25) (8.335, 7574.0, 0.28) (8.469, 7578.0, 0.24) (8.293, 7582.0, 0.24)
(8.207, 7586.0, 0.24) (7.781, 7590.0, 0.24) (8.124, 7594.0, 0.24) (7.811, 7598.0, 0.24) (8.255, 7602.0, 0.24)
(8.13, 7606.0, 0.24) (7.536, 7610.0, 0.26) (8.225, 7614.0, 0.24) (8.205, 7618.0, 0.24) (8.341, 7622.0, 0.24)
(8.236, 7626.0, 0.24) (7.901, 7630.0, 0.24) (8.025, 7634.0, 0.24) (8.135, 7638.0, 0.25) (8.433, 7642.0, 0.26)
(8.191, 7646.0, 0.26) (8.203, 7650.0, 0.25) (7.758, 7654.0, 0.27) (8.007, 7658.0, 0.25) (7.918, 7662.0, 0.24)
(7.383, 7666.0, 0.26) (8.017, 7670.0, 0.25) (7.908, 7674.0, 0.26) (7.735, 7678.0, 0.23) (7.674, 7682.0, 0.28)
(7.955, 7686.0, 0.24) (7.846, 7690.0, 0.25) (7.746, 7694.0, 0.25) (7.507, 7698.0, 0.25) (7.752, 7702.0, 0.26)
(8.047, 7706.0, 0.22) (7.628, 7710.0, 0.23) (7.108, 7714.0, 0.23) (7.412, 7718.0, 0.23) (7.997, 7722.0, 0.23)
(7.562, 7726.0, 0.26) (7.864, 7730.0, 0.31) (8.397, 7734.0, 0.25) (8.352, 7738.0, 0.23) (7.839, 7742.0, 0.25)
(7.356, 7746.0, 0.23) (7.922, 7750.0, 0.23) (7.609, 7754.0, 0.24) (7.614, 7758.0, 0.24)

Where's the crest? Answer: 7498.0 angstrom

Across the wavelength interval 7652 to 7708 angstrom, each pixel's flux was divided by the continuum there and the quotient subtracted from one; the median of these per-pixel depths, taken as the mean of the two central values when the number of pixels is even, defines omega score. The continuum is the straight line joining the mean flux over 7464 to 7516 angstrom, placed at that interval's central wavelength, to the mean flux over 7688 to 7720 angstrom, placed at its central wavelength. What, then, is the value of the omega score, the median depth -0.015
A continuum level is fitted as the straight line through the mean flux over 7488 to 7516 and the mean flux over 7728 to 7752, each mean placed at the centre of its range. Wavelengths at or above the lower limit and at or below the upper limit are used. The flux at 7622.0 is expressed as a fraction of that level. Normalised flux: 1.02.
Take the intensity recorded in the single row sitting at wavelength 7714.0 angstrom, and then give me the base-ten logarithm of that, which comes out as 0.852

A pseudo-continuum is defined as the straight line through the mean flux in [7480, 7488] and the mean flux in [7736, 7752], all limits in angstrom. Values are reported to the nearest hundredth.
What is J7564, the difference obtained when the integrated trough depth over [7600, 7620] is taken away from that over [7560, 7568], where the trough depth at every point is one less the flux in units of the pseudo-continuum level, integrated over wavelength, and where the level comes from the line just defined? -0.72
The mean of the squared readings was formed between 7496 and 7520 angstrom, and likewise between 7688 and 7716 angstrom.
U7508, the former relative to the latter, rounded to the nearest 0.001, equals 1.224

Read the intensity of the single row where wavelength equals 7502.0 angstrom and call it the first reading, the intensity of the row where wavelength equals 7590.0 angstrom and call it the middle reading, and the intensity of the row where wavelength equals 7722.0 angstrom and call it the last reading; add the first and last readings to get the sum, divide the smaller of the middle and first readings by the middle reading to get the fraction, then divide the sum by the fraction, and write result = 16.7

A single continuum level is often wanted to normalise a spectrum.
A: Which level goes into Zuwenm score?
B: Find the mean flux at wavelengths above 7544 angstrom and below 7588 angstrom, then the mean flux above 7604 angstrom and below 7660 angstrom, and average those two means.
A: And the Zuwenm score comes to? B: 8.30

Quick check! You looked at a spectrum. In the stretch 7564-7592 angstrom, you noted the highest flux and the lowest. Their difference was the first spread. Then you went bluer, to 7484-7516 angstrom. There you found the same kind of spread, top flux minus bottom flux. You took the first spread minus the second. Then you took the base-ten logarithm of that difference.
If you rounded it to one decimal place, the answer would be -1.1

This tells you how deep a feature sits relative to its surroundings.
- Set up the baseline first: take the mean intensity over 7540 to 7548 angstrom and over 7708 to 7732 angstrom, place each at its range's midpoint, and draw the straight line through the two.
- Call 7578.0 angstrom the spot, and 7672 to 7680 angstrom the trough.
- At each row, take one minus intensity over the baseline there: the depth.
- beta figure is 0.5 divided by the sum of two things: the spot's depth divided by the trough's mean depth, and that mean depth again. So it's 2.1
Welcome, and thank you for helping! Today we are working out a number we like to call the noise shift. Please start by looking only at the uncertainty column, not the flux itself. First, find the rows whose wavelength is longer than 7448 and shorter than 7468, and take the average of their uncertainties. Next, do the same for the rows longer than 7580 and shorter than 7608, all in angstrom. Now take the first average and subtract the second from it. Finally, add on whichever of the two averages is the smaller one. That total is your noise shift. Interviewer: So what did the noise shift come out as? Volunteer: 0.268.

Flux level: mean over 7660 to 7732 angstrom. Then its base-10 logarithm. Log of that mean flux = 0.888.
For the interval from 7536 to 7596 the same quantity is 0.927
